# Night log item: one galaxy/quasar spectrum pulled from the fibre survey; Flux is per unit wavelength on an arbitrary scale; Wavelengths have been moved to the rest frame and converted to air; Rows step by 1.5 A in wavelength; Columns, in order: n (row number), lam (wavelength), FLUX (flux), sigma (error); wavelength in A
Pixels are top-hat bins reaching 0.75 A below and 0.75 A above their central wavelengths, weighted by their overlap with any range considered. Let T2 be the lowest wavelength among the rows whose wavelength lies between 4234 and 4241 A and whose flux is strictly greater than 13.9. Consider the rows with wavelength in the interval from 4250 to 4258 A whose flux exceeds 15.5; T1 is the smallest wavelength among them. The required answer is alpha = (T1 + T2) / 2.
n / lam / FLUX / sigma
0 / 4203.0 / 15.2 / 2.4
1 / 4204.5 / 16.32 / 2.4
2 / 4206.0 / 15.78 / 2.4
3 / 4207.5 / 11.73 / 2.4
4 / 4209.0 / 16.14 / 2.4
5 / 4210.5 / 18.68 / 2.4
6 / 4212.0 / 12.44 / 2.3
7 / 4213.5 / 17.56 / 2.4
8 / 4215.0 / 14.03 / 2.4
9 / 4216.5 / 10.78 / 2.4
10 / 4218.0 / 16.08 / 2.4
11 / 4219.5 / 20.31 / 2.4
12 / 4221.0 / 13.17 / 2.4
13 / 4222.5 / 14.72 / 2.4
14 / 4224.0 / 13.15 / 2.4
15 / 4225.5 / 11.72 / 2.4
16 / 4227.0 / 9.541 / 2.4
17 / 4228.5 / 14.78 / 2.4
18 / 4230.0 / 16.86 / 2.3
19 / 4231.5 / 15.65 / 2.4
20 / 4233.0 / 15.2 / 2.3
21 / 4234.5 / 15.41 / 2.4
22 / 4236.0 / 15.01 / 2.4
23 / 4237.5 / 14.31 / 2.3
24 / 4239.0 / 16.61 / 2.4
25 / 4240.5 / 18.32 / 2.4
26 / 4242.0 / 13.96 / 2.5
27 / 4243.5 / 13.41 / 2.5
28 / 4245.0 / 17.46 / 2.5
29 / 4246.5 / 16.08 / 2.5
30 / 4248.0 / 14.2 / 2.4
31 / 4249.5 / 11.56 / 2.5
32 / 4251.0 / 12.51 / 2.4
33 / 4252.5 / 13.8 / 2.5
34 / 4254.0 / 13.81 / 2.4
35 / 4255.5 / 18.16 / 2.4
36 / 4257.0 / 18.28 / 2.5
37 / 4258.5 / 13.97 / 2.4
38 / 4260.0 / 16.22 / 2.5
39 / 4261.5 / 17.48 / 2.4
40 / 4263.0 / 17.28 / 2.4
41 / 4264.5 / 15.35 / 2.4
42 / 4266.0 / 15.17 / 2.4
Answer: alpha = 4245.0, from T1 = 4255.5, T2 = 4234.5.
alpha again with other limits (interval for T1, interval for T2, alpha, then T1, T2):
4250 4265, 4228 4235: 4242.0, 4255.5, 4228.5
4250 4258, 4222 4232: 4239.0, 4255.5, 4222.5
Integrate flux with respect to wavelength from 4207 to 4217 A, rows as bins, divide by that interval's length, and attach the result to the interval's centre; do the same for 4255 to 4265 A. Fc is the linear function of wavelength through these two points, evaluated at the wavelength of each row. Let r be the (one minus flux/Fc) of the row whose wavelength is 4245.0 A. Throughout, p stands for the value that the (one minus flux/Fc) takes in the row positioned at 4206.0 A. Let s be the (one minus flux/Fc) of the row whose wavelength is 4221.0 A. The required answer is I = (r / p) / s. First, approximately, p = -0.1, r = -0.09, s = 0.12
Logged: 7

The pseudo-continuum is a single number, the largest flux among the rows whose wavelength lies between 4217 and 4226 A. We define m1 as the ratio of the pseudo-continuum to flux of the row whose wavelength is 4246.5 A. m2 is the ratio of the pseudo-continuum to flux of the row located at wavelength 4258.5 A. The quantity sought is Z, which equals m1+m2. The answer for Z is 2.72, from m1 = 1.26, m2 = 1.45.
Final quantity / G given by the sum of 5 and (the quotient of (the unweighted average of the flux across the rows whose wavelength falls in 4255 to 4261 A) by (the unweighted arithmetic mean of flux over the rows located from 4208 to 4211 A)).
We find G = 5.96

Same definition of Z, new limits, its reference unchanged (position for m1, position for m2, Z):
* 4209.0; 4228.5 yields 2.63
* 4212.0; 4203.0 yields 2.97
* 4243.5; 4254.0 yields 2.99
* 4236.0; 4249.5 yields 3.11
